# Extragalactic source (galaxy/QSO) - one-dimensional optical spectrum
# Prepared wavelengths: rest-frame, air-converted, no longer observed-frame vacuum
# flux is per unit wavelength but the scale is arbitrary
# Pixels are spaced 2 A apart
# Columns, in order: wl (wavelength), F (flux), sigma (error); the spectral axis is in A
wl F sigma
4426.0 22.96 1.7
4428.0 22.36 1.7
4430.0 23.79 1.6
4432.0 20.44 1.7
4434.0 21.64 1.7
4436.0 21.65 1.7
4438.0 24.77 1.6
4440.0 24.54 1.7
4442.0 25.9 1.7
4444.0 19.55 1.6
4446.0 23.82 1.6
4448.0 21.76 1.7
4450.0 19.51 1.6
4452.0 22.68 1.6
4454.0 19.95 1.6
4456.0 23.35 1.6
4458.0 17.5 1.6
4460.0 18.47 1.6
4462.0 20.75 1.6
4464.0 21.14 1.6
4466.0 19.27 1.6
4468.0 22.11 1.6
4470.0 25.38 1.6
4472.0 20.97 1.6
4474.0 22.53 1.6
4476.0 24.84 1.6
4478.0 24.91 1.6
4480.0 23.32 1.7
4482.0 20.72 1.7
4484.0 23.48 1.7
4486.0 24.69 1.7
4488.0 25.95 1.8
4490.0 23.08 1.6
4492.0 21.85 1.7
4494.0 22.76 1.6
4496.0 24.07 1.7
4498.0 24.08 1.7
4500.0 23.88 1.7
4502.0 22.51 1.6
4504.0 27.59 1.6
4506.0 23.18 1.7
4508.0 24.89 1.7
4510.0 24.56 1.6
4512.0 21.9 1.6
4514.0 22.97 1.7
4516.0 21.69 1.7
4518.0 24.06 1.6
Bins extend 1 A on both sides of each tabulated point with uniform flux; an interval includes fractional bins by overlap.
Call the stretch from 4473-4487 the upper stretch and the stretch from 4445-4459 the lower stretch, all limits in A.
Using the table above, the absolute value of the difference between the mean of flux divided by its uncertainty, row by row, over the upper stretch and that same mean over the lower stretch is 1.1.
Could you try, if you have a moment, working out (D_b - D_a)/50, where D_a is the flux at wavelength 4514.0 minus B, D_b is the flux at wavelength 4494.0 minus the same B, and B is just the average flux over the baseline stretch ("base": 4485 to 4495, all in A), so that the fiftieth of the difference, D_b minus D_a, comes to 0.00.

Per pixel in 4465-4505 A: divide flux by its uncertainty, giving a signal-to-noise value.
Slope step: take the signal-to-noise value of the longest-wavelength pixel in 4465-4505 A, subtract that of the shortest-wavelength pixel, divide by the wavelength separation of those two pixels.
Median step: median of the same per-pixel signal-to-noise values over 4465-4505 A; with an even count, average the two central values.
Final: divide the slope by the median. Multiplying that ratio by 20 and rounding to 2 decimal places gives 0.19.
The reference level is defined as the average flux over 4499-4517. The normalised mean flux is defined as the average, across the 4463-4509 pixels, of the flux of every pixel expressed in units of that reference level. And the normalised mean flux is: 0.99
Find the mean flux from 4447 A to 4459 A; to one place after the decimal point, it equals 20.8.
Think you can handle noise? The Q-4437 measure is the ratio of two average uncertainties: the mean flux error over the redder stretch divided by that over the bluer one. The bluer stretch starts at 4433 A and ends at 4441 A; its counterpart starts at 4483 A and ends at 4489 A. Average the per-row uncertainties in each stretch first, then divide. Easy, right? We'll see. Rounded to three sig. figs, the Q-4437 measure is 1.03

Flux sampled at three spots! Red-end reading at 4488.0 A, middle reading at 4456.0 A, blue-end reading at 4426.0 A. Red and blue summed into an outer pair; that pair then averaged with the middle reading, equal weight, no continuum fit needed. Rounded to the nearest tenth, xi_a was 36.1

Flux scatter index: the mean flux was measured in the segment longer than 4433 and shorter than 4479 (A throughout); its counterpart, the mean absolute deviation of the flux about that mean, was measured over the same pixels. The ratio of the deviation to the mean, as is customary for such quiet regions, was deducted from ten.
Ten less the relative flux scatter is 9.91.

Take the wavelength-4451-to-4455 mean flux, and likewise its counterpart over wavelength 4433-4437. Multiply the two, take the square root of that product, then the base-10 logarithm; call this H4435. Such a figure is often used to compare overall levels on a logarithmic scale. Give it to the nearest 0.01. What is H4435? 1.33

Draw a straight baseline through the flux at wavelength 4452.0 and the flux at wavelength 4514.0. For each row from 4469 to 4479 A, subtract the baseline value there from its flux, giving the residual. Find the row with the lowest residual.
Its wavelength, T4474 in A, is 4472.0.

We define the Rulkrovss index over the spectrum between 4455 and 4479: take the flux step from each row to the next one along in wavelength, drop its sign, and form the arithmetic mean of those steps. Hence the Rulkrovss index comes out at 2.35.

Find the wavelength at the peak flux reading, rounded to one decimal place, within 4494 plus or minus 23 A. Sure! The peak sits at 4504.0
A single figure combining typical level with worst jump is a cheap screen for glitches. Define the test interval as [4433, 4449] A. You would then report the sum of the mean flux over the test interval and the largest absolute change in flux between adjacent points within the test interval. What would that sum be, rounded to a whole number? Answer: 29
